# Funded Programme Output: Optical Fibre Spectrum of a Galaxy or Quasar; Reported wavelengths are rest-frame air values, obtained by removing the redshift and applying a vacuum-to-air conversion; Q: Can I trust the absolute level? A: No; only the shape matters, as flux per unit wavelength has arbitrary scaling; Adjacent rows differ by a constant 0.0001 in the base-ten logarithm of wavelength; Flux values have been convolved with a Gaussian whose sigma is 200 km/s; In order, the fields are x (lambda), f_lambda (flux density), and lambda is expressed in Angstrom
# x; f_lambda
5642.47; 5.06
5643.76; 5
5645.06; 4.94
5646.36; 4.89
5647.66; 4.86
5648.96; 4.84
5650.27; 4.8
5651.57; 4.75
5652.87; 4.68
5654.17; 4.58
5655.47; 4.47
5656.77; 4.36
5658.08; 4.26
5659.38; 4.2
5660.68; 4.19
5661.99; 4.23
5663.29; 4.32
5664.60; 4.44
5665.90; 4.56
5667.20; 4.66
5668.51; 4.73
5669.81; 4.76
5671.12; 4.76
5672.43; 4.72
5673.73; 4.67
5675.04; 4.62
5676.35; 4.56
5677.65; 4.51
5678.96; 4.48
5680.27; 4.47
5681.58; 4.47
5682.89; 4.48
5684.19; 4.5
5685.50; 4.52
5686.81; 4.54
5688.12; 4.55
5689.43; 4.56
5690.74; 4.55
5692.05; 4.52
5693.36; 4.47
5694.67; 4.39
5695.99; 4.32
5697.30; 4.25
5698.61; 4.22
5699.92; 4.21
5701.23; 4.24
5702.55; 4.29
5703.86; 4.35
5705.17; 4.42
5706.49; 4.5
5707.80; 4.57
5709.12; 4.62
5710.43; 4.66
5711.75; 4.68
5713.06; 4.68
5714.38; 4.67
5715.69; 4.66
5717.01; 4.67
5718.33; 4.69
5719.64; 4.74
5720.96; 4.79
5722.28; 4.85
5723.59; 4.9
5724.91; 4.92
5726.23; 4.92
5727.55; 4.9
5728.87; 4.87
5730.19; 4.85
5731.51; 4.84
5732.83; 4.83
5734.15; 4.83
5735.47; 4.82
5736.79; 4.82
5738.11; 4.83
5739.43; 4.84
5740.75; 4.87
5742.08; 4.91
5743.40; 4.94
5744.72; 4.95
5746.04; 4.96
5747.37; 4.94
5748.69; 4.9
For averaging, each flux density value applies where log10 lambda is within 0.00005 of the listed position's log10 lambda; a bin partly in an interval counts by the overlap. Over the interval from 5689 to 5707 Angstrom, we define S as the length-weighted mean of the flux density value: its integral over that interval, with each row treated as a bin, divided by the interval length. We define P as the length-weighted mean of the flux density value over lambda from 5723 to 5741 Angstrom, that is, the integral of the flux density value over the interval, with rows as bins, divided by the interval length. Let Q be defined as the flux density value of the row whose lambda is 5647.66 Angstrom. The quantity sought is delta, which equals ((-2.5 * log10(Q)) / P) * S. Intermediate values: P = 4.86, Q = 4.86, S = 4.37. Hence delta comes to -1.55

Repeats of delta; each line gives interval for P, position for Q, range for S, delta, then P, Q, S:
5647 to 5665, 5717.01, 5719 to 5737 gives -1.80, 4.50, 4.67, 4.85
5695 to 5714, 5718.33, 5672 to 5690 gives -1.72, 4.43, 4.69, 4.55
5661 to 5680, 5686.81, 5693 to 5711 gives -1.58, 4.56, 4.54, 4.39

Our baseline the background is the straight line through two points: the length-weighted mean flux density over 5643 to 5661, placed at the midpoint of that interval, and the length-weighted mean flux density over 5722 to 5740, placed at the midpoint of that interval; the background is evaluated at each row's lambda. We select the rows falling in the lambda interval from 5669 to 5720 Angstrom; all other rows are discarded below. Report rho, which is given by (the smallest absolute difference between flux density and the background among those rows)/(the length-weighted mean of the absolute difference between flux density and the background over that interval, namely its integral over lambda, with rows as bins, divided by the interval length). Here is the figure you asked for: 0.1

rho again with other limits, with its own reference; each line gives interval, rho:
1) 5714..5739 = 0.1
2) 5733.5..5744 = 0.4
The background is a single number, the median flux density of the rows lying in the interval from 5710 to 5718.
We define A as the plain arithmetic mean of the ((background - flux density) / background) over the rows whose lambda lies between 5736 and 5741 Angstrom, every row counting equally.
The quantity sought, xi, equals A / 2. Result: -0.018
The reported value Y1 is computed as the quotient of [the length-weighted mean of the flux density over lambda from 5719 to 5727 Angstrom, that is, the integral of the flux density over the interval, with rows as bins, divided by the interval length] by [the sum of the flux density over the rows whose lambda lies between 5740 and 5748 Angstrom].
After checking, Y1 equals 0.164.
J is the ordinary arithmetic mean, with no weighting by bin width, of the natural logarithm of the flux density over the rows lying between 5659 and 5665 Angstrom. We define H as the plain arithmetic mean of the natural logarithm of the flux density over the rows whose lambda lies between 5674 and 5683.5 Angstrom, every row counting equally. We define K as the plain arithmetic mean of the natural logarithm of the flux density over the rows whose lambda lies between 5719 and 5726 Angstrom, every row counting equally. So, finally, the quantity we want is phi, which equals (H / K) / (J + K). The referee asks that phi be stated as 0.315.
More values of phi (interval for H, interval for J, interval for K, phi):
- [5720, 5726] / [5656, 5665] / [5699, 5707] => 0.369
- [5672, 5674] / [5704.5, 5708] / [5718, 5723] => 0.323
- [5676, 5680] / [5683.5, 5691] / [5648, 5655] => 0.317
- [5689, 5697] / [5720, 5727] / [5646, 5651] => 0.300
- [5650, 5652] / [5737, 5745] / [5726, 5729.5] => 0.310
